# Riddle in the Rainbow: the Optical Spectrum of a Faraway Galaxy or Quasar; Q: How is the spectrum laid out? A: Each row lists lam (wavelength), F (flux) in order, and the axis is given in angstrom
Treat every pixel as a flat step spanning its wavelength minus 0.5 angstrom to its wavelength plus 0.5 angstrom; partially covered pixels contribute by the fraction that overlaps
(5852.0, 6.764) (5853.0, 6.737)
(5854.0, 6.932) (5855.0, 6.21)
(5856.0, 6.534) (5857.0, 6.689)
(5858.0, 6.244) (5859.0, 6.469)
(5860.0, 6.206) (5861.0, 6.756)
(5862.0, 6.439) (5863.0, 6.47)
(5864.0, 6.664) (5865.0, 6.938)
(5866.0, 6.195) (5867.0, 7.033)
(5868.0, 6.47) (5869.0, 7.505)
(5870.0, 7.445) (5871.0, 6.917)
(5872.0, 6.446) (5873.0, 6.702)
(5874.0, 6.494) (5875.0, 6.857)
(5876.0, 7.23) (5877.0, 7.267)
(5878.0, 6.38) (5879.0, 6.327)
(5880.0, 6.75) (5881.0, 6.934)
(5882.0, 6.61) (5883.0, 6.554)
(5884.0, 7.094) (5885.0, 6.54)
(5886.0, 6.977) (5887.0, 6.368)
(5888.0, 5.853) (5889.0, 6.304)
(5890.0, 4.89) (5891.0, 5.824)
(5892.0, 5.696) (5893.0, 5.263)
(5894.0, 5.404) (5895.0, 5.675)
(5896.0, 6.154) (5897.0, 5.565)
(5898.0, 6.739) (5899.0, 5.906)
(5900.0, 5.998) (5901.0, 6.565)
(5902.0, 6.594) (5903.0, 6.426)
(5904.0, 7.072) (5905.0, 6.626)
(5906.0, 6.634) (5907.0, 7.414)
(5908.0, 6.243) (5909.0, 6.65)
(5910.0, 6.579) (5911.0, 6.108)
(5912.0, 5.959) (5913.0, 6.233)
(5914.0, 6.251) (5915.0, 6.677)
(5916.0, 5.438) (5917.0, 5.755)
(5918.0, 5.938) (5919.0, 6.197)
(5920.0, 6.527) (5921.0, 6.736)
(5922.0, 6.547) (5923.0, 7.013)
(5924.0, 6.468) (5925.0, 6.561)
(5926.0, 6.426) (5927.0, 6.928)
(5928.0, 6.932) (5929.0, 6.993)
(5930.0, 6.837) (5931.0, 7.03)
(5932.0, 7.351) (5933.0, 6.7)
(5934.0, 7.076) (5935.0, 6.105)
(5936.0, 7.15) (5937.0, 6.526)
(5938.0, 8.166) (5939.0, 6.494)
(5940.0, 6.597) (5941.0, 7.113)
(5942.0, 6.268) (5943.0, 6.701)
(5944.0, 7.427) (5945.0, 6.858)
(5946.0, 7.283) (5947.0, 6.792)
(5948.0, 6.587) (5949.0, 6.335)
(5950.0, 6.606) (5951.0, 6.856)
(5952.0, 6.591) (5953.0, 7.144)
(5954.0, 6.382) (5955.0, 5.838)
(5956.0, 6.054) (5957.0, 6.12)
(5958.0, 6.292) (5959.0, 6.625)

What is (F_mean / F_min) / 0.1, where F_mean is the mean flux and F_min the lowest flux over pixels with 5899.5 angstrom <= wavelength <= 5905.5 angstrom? 10.9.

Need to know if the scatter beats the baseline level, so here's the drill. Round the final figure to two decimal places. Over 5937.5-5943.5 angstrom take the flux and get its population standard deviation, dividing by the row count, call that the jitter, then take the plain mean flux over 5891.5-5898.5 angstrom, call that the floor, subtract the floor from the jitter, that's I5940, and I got -5.16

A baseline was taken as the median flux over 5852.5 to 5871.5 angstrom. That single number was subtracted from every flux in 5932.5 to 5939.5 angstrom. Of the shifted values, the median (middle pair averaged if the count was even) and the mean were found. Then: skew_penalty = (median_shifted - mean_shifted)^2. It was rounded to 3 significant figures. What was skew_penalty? 0.0354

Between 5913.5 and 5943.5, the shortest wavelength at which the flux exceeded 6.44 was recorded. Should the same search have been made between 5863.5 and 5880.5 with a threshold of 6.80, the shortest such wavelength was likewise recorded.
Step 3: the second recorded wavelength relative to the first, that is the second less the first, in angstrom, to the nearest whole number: -50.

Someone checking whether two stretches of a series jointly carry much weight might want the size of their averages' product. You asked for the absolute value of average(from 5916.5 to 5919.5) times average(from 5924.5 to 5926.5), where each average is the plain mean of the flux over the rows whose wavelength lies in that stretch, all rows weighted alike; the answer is 38.7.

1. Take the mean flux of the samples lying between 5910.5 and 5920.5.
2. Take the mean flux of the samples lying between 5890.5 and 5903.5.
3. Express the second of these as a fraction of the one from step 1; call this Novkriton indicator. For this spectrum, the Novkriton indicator 0.98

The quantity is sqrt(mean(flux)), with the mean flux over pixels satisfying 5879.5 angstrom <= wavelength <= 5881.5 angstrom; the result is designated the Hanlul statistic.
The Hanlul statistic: 2.62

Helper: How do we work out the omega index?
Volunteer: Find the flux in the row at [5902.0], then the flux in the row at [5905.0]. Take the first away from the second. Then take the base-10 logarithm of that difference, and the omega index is -1.5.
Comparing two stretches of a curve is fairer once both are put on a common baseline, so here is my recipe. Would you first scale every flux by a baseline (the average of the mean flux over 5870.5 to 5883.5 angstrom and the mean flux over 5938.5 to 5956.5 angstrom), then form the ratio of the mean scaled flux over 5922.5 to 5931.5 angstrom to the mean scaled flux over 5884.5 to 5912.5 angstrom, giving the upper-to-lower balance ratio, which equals 1.09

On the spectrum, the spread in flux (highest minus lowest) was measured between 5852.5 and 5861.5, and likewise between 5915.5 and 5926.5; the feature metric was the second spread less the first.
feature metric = 0.8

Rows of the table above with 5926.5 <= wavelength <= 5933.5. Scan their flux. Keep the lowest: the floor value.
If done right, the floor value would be 6.7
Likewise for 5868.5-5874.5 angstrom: 6.446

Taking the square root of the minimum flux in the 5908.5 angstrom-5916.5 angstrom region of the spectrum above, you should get 2.33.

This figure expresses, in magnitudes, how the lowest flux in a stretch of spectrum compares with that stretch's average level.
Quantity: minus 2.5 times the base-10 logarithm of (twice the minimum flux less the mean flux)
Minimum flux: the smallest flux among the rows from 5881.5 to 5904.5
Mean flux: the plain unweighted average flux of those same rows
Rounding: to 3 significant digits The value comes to -1.39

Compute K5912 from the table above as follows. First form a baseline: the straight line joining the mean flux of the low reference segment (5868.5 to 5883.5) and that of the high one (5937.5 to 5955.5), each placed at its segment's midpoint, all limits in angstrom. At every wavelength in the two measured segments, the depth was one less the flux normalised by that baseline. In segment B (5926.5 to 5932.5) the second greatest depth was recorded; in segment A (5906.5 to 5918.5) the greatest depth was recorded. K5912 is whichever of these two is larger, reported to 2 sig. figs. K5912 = 0.20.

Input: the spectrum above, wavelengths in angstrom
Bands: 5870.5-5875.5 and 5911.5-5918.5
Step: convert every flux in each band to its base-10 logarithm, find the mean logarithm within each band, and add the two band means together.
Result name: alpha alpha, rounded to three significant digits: 1.60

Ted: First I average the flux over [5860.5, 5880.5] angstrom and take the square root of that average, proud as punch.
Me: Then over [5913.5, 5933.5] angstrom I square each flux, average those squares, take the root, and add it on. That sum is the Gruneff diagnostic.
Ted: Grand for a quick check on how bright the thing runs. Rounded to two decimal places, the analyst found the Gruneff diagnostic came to 9.18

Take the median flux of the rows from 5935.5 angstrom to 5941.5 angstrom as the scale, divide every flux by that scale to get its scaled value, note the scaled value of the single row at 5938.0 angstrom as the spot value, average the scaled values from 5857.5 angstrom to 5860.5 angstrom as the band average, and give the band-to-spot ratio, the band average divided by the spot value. 0.77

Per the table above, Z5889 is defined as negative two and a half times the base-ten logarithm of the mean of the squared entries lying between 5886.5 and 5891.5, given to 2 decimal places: -3.84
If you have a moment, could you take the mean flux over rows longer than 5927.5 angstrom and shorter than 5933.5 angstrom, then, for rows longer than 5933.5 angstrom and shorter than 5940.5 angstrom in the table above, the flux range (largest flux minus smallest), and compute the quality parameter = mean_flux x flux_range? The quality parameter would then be 14.4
